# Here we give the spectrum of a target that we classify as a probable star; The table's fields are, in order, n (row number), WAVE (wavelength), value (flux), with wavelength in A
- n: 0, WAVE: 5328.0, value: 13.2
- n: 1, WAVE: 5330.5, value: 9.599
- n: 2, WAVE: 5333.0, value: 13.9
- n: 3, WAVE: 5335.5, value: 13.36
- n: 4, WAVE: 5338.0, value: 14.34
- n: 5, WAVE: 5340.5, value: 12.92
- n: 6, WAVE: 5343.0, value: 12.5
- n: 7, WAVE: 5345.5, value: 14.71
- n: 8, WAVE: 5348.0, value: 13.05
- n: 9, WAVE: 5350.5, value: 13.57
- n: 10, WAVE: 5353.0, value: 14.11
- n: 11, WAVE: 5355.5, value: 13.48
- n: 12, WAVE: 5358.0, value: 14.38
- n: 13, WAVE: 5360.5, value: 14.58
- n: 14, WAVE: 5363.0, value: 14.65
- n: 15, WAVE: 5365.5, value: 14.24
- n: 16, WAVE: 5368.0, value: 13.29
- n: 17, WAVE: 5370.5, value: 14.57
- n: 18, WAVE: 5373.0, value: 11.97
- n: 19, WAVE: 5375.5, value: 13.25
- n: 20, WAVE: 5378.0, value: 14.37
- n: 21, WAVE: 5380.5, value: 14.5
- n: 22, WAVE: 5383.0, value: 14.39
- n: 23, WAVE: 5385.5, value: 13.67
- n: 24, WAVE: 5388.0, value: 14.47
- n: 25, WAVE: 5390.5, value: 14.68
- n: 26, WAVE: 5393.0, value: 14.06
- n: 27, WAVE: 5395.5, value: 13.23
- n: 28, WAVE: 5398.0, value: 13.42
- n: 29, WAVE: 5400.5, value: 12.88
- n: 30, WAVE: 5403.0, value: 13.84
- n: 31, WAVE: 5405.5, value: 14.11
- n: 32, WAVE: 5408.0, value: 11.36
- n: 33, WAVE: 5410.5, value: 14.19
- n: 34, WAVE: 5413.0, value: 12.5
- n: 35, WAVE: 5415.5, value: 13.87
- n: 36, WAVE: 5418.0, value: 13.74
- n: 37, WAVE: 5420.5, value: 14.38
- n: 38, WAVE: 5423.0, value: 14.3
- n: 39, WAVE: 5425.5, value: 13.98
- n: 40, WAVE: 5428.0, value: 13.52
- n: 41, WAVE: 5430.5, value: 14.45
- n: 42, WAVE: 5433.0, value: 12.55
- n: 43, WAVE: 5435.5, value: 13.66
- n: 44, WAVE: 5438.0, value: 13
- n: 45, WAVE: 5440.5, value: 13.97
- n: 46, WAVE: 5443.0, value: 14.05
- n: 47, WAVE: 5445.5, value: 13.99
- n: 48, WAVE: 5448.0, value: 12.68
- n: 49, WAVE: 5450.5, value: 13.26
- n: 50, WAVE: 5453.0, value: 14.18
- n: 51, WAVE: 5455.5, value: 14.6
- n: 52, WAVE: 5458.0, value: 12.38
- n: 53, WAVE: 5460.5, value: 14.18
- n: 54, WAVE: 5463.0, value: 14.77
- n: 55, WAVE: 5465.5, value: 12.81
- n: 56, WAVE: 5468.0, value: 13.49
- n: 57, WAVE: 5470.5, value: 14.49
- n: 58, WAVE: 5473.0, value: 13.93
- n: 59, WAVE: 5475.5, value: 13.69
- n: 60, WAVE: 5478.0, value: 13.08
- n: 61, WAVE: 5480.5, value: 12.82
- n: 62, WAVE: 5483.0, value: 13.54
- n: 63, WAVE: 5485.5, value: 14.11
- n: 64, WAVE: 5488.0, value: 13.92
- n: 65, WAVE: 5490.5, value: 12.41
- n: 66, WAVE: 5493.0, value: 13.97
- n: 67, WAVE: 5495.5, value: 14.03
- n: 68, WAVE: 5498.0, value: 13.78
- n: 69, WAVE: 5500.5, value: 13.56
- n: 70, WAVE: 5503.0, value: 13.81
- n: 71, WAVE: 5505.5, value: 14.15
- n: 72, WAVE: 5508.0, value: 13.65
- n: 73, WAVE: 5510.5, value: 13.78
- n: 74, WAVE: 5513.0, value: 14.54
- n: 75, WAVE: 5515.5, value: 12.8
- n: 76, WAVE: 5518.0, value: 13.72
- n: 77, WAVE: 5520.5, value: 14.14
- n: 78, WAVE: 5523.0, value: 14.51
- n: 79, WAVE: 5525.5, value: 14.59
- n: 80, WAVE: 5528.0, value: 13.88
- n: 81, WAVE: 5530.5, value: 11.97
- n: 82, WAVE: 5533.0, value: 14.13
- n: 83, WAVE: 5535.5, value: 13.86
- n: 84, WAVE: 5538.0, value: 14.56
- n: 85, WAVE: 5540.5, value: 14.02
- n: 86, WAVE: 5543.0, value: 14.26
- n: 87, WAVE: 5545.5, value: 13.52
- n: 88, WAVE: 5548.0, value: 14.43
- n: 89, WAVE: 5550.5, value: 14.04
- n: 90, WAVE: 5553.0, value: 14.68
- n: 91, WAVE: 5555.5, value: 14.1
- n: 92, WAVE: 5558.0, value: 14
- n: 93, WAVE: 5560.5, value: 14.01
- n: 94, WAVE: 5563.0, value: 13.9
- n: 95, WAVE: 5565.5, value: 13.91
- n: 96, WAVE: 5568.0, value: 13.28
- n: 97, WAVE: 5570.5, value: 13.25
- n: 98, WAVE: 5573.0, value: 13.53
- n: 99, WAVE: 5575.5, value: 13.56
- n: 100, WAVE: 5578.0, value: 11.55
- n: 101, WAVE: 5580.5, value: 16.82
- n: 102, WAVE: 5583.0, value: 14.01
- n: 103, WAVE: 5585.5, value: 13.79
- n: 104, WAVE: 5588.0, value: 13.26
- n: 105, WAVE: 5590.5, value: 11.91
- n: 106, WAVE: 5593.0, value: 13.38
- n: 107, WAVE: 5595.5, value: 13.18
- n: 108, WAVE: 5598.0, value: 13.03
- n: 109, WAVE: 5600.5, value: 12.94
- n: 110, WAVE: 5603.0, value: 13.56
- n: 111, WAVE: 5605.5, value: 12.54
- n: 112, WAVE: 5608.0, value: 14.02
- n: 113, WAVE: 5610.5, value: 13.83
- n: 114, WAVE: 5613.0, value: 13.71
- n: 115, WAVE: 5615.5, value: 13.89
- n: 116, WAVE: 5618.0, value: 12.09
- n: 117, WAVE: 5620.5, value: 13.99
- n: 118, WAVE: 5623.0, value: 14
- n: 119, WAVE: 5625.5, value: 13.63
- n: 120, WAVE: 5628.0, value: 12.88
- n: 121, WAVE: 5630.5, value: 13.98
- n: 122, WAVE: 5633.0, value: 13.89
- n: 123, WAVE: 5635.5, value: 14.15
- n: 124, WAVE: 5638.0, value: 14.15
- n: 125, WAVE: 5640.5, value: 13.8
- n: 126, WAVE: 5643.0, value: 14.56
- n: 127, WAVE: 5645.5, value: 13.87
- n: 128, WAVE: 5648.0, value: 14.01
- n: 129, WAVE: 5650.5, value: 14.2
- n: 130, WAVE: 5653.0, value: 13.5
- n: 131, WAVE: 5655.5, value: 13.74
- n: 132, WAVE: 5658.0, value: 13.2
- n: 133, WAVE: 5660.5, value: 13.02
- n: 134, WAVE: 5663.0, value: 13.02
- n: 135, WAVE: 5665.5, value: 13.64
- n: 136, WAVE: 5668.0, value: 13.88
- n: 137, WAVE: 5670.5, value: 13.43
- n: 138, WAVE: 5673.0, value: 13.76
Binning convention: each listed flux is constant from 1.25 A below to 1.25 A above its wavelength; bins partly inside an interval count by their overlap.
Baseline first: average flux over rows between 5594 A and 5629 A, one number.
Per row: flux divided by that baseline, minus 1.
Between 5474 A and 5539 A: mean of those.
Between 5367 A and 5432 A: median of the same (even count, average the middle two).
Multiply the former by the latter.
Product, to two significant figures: 0.0011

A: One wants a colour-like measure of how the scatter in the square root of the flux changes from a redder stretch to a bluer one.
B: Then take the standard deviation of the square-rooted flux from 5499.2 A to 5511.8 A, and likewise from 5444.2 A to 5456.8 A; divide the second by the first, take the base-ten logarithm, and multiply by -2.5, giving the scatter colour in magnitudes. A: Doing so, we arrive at -1.3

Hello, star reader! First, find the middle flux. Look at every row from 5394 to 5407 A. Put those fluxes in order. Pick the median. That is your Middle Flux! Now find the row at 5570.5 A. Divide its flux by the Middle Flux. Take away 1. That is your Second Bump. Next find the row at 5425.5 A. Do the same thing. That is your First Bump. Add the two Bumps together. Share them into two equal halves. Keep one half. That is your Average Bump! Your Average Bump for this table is 0.015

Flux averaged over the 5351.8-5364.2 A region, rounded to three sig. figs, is 14.2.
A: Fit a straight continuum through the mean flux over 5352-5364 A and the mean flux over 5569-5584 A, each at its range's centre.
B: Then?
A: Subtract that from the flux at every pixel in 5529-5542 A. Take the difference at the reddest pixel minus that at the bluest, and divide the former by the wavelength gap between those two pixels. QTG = 0.21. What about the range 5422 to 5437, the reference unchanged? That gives -0.05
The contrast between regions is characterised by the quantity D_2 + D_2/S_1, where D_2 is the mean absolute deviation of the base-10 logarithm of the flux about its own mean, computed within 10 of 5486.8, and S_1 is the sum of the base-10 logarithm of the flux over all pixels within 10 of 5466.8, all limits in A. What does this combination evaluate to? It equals 0.019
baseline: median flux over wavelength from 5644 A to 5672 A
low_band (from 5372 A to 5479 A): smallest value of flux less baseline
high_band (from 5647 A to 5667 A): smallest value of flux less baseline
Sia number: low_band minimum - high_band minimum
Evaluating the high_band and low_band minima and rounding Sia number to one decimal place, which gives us -1.7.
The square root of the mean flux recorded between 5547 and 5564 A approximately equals 3.76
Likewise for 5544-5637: 3.69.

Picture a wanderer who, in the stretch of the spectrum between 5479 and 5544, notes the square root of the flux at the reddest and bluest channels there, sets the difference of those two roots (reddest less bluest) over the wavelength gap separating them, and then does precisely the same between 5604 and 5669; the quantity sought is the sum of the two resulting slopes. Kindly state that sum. 0.006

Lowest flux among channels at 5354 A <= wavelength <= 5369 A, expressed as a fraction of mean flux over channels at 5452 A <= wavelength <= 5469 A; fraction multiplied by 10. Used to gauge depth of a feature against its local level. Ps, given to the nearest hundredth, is 9.65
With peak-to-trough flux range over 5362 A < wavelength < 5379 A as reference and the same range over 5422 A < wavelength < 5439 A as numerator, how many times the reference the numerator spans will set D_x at 0.7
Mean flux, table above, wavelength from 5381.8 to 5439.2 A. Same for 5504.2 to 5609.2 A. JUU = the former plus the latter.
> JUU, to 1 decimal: 27.4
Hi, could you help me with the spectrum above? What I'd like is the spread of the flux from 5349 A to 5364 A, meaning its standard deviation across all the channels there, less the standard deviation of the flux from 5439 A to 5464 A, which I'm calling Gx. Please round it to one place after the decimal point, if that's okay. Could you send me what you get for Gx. -0.3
